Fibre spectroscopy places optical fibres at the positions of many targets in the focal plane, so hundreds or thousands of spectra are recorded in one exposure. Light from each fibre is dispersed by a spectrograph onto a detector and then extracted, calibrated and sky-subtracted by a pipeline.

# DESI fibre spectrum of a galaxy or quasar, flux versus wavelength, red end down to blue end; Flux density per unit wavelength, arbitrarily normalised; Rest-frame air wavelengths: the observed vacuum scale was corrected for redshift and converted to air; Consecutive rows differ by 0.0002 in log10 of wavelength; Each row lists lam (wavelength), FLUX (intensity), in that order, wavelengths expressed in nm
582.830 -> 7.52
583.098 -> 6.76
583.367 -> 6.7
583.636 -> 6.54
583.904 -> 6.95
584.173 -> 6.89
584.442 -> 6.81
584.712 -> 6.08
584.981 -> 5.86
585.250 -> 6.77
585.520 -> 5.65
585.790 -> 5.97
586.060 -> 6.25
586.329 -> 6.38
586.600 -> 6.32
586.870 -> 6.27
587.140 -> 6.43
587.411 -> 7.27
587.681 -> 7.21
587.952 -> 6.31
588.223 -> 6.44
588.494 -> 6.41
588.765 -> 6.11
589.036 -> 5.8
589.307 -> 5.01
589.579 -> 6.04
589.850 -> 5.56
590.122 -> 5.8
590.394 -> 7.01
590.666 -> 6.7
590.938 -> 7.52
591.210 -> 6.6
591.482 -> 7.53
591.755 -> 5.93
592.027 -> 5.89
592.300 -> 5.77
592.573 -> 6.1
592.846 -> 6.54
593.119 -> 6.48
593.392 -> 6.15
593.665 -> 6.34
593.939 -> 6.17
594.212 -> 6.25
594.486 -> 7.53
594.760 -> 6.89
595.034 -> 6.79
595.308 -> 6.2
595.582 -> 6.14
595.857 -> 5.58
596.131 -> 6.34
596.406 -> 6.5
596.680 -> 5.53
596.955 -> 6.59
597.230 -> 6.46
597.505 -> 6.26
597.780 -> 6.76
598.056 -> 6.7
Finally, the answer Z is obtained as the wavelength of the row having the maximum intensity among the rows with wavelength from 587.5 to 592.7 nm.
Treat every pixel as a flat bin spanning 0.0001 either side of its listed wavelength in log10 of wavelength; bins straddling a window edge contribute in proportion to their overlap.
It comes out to 591.482 nm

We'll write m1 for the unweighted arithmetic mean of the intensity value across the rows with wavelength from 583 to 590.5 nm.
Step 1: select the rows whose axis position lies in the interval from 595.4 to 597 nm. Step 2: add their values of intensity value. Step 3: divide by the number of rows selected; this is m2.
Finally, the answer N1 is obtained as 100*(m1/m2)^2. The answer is 108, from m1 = 6.34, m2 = 6.11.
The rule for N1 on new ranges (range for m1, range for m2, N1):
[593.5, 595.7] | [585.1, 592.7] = 107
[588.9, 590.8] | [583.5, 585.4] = 83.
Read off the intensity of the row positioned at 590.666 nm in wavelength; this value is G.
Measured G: 6.7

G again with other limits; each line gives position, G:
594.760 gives 6.89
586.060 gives 6.25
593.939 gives 6.17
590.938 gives 7.52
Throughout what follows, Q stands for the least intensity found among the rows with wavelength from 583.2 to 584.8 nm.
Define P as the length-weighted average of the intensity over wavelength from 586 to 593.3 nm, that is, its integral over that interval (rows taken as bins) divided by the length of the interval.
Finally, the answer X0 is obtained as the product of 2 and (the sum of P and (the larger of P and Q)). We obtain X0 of 25.43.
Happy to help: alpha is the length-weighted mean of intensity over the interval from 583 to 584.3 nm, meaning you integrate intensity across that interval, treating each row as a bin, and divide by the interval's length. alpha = 6.8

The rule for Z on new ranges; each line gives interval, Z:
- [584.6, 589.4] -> 587.411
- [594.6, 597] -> 594.760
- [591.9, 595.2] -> 594.486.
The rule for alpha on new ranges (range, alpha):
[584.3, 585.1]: 6.3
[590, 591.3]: 6.7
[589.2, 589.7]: 5.5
